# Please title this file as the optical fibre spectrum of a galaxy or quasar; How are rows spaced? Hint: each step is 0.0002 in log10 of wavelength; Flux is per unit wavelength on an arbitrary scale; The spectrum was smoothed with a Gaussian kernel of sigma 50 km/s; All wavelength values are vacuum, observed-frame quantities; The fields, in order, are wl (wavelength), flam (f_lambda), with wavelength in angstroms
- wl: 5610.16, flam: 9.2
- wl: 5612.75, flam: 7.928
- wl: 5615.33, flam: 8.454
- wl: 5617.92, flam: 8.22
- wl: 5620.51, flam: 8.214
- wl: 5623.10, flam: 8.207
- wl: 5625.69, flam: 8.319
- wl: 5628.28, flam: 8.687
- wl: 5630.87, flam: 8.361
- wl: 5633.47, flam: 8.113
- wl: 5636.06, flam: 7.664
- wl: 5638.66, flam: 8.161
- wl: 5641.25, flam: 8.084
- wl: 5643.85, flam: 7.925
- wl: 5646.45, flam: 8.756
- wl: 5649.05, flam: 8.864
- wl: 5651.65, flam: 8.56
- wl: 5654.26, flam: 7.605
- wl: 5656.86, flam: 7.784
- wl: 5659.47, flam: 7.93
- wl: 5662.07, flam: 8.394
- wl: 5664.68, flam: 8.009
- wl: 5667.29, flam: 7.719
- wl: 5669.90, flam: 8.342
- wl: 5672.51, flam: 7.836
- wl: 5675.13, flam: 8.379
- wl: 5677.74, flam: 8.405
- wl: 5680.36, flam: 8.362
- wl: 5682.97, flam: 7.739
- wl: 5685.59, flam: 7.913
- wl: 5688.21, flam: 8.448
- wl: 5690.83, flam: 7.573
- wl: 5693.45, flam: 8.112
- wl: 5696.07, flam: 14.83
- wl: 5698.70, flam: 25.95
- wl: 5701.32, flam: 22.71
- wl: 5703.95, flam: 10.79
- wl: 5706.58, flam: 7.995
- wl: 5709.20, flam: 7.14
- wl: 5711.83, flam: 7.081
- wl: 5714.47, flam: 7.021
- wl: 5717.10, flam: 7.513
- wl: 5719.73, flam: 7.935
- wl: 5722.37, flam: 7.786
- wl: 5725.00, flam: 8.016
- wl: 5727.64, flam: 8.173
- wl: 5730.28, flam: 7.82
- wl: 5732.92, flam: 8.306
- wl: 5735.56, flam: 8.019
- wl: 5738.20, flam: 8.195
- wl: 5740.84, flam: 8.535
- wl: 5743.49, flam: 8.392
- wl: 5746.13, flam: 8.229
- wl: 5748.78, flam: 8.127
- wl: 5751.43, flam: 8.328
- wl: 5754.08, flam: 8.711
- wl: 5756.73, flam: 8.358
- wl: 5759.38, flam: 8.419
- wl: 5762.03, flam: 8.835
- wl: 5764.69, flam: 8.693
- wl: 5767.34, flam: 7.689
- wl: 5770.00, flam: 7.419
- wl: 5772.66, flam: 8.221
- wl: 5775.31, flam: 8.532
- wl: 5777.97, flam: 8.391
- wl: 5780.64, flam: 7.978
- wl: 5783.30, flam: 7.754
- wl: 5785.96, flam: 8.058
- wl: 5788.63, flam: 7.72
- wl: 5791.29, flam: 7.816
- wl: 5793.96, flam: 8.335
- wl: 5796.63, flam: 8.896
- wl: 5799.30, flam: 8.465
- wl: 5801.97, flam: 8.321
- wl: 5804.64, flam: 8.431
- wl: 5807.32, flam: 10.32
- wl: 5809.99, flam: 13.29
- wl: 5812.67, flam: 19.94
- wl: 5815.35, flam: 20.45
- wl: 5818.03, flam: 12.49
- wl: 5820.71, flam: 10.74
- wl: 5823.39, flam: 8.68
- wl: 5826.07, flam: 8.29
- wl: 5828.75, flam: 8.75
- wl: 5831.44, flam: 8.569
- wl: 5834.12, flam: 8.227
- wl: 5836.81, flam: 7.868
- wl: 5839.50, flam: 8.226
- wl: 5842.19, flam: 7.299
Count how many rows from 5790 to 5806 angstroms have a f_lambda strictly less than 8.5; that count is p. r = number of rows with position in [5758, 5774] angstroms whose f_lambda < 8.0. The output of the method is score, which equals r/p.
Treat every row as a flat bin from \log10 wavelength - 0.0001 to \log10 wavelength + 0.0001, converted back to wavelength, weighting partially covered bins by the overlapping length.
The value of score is 0.40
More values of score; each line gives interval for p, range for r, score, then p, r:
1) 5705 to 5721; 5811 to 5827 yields 0.00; 6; 0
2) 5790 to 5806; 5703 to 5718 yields 1.00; 5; 5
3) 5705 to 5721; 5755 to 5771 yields 0.33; 6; 2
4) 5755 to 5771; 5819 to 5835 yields 0.00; 4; 0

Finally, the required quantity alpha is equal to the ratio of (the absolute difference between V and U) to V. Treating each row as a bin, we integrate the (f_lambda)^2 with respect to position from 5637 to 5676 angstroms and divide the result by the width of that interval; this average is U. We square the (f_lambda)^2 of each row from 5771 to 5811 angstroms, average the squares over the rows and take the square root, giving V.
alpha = 0.20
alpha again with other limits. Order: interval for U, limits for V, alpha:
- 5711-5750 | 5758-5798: 0.06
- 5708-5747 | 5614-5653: 0.10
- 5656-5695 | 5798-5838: 0.62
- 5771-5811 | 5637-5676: 0.14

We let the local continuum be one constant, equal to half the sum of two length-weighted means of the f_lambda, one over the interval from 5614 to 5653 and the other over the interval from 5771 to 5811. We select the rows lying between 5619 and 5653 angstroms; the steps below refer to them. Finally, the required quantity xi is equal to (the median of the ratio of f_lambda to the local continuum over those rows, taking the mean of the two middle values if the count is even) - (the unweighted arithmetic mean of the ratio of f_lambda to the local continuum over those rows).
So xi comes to -0.01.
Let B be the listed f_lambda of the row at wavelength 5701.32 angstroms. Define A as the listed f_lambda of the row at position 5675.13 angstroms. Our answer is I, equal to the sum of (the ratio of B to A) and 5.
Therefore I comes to 7.7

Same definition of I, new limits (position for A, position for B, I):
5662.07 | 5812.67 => 7.4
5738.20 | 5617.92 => 6.0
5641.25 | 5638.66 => 6.0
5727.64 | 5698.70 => 8.2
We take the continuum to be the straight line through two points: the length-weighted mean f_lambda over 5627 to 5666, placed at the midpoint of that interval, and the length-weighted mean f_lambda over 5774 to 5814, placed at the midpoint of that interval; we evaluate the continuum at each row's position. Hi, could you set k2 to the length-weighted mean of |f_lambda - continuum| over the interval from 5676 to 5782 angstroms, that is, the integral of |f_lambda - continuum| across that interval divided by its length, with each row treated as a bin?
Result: 1.8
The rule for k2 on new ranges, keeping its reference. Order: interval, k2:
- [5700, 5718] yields 3.4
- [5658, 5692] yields 0.4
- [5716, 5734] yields 0.9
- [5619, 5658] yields 0.3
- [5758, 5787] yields 1.1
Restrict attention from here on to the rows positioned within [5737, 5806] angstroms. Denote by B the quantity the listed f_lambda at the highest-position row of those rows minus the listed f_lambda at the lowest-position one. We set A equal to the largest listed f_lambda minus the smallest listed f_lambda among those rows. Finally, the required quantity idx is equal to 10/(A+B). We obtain 6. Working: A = 1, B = 0.2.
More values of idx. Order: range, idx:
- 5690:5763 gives 0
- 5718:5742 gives 7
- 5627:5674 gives 25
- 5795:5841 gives 1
